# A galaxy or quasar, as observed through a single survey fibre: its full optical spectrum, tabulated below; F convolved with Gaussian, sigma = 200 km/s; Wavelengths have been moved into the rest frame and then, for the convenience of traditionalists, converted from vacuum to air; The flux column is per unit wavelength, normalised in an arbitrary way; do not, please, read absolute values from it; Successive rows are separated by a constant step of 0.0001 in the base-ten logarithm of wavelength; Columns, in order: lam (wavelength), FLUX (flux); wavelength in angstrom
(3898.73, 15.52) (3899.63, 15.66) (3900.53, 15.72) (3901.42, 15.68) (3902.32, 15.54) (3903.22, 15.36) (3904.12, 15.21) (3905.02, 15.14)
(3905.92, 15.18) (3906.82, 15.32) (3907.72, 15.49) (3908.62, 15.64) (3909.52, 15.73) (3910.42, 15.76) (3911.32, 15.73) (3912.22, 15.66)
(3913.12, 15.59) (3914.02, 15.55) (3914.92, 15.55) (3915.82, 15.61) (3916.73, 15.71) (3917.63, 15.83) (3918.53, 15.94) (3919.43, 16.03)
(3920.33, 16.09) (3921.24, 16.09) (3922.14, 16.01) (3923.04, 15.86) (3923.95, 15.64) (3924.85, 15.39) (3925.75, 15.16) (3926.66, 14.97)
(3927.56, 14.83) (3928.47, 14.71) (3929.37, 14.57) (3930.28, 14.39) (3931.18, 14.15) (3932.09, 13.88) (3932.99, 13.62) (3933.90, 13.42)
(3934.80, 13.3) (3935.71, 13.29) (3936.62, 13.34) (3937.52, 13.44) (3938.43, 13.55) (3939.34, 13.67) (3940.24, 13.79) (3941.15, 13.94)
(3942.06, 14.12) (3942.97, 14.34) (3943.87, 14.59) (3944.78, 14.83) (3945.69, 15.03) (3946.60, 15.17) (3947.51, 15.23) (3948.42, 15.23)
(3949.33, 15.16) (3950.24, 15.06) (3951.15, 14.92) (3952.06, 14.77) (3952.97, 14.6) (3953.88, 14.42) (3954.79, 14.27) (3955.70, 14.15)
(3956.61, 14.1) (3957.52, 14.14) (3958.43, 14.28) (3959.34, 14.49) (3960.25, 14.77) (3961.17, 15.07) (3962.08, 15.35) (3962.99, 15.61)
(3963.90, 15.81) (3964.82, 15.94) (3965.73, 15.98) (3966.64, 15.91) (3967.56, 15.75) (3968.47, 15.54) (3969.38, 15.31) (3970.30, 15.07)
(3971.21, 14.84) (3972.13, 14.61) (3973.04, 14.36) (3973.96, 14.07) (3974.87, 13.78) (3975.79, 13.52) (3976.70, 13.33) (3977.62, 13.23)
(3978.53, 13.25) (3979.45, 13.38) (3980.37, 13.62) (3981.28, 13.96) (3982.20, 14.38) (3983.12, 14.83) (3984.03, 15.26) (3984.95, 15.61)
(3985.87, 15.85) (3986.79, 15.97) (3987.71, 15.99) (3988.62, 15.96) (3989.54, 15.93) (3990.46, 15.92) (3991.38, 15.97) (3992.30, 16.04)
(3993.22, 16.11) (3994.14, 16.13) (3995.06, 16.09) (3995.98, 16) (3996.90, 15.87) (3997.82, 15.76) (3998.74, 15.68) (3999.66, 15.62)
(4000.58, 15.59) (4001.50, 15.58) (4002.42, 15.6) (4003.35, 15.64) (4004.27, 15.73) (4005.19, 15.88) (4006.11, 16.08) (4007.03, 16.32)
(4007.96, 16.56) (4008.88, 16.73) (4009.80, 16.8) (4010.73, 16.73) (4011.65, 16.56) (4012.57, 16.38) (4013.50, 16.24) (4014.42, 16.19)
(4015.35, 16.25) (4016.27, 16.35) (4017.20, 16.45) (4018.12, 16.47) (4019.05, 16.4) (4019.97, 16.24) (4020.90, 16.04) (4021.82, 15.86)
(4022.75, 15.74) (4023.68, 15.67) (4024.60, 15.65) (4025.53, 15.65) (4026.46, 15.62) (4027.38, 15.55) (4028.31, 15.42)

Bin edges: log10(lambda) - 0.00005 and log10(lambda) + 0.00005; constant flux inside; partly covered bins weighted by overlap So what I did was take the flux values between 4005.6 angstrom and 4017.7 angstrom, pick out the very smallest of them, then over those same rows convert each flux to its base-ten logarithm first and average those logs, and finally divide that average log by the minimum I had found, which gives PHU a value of 0.0756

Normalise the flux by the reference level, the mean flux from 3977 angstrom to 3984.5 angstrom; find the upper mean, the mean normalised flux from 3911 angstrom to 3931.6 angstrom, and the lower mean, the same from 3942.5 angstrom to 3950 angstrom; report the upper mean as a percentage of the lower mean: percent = 103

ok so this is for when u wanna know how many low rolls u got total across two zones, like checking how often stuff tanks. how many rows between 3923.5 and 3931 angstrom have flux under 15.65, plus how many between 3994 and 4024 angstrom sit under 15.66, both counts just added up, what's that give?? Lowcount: 13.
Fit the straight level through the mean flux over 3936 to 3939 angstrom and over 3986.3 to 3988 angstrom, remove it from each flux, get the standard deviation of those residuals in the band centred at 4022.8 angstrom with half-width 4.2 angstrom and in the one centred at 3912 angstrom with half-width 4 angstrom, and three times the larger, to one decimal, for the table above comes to 1.2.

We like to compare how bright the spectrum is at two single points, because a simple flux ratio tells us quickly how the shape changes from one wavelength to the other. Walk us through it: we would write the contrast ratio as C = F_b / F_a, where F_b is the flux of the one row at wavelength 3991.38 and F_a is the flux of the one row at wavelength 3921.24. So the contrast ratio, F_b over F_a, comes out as 0.99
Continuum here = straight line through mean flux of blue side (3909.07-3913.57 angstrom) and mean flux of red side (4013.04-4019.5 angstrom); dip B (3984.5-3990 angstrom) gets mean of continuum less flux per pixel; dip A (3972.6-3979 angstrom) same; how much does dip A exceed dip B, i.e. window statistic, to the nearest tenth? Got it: 2.2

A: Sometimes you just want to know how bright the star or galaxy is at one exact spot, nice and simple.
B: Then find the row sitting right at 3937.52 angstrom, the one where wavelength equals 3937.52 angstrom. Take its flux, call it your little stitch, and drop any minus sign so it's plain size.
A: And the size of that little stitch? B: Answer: 13.4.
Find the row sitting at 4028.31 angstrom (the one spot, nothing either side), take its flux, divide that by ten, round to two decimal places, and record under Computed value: 1.54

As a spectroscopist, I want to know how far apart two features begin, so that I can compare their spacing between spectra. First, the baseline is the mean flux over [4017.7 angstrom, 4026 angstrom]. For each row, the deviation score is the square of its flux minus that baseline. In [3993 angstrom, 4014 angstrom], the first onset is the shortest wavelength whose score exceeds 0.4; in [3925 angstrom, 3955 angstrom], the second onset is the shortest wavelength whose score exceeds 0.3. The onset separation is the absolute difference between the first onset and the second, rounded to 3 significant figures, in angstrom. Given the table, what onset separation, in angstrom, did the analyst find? 83.1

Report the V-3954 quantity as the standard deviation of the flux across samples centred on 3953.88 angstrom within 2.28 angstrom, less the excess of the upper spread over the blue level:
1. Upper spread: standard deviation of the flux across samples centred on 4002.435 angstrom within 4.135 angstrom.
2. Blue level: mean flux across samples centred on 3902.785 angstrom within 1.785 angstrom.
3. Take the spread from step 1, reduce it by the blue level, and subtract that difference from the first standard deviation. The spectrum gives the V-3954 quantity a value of 15.5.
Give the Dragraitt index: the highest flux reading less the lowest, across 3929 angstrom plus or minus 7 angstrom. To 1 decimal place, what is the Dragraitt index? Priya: 2.7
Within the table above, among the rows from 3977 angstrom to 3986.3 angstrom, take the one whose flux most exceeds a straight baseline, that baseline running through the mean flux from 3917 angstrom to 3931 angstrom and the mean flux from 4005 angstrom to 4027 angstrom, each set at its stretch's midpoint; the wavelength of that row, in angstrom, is 3985.87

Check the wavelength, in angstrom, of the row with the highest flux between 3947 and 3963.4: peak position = 3962.99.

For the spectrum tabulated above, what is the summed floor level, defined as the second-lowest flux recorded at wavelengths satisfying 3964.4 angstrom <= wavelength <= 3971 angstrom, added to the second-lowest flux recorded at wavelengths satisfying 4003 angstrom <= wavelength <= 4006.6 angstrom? 31.0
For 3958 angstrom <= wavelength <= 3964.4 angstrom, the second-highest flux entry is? 15.61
